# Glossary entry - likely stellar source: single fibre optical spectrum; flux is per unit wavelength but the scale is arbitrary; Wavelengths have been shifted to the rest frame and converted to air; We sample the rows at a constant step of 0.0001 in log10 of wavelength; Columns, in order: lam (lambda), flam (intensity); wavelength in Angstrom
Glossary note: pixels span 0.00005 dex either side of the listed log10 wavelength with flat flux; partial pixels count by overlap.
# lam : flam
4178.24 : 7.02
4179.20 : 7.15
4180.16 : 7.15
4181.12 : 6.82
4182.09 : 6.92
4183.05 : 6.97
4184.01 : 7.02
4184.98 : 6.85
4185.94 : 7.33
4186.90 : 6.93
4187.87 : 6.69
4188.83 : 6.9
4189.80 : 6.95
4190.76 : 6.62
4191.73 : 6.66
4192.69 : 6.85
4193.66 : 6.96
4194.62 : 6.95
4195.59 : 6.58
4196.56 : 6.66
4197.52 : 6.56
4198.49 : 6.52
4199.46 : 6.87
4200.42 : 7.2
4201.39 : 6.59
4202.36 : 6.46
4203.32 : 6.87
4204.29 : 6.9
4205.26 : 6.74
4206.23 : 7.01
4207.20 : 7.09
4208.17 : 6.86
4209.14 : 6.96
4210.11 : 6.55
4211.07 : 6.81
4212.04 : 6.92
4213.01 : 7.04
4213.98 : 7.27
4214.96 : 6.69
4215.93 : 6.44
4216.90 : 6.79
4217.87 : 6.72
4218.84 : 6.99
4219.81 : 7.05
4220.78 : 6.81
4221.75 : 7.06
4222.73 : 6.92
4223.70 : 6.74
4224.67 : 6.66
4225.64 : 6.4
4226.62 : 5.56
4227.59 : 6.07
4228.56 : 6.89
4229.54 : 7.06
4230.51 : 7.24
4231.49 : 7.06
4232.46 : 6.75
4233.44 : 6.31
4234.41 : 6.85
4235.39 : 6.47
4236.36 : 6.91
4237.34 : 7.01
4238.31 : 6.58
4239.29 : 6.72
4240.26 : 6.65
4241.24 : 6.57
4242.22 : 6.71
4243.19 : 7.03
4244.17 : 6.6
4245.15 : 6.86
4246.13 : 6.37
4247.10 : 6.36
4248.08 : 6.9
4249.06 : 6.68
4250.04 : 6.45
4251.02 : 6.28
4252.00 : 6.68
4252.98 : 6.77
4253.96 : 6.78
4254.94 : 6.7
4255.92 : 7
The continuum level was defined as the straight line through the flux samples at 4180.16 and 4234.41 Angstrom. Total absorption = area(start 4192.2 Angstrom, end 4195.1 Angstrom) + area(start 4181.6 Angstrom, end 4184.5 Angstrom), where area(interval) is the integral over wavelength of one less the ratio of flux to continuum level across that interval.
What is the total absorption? 0.13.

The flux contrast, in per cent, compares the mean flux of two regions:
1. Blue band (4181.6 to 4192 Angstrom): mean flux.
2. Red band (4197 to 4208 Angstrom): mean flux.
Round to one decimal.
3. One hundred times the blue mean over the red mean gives 101.4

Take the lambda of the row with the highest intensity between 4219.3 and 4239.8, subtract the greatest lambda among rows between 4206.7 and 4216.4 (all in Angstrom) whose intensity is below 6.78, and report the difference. 14.6 Angstrom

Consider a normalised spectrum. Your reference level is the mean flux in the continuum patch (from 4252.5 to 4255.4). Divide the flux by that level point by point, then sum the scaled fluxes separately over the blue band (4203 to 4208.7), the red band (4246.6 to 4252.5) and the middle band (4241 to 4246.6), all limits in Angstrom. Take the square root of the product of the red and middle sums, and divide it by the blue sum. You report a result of 0.958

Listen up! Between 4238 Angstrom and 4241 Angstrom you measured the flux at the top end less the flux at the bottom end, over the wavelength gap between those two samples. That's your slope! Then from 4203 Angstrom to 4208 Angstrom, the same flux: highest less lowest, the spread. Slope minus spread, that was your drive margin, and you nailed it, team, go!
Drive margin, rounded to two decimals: -0.31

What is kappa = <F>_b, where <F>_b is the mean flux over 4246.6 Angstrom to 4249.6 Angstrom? 6.65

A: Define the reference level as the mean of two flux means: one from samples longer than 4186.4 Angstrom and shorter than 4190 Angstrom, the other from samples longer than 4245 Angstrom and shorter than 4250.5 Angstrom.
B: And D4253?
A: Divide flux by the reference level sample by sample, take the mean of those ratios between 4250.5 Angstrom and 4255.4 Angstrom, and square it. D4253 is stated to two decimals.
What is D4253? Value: 0.97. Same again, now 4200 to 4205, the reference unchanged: 1.02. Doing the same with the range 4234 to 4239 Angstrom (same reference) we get 1.01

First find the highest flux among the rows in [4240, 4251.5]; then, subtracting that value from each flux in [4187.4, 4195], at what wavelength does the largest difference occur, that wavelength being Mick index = 4193.66 Angstrom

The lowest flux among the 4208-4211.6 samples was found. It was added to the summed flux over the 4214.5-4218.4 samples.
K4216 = 33.2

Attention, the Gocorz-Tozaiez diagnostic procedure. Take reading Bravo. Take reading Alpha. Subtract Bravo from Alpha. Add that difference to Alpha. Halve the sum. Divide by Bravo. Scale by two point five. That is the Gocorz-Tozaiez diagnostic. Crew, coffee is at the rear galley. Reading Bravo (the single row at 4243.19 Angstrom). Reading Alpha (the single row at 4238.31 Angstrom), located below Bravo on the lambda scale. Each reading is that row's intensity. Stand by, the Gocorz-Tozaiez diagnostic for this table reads 1.09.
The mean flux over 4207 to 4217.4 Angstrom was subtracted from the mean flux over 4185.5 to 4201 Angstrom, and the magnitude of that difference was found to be 0.03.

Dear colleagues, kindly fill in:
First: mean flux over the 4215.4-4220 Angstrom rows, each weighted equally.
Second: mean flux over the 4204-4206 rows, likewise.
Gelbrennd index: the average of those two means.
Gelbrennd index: 6.81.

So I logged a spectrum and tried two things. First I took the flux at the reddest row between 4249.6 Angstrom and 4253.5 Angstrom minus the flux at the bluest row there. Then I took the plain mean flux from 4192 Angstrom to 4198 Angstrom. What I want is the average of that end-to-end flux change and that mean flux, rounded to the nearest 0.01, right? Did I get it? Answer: 3.54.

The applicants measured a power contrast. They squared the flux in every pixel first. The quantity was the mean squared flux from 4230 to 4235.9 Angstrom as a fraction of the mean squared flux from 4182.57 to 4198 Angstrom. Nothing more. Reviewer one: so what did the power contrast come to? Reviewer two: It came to 0.98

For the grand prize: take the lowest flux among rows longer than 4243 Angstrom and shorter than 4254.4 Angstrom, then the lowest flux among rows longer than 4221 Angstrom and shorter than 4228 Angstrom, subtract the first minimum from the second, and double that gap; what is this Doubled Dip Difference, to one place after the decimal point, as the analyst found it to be -1.4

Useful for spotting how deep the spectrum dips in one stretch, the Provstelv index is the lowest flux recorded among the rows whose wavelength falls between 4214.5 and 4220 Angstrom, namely 6.44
